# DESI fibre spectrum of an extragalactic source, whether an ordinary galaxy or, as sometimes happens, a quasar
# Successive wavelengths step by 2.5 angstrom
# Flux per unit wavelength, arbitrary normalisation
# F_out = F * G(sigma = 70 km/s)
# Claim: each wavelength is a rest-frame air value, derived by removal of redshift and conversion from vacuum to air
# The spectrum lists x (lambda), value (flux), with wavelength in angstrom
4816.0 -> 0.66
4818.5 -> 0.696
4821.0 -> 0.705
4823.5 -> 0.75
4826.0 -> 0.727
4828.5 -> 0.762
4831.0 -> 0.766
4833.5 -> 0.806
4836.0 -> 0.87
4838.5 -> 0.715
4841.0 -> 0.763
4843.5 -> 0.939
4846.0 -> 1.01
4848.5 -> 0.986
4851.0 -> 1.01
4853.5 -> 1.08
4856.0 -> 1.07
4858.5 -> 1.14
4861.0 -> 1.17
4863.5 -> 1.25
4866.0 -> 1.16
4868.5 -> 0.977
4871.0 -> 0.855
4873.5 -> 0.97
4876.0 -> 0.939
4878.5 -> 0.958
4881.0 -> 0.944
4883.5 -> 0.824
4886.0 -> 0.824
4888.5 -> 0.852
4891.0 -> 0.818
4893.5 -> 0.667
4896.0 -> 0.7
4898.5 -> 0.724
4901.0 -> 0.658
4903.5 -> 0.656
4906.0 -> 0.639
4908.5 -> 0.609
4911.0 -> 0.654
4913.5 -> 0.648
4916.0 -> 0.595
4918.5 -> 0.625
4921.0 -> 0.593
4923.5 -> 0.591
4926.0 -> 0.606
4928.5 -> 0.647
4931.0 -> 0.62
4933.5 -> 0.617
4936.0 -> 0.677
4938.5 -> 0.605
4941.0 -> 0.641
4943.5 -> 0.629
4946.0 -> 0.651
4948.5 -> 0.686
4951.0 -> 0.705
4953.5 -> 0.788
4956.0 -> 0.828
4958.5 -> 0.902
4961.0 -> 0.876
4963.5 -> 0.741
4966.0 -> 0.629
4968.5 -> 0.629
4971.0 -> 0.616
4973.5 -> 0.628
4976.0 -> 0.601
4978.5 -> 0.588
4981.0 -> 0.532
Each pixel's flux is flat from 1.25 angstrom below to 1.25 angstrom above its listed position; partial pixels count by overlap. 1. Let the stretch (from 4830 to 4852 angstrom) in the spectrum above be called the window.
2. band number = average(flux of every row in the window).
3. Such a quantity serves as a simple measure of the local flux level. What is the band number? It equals 0.87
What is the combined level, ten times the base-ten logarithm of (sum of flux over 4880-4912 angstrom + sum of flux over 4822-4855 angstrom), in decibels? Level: 13.2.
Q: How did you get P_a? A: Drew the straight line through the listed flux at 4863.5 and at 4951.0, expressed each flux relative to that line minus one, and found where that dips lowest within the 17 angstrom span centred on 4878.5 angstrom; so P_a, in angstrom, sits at 4871.0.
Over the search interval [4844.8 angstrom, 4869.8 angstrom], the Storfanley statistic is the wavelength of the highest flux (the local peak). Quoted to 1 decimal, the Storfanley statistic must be 4863.5 angstrom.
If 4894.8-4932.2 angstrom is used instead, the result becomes 4898.5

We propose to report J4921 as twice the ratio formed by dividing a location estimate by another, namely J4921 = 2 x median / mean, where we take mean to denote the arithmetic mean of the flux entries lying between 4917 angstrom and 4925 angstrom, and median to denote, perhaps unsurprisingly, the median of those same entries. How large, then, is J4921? 1.967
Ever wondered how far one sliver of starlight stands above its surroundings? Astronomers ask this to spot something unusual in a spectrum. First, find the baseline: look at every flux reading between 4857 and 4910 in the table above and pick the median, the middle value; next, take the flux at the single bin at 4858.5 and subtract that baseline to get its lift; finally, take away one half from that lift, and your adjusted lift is -0.21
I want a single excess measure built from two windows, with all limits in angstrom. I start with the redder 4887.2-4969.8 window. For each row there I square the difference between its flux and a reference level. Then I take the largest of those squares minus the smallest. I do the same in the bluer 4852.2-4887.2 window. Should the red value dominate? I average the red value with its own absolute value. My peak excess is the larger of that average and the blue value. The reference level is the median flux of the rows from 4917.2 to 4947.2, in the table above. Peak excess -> 0.35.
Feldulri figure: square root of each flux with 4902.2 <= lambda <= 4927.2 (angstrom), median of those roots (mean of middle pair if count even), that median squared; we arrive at 0.6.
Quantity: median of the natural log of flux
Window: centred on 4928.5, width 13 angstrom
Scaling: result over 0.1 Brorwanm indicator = -4.8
